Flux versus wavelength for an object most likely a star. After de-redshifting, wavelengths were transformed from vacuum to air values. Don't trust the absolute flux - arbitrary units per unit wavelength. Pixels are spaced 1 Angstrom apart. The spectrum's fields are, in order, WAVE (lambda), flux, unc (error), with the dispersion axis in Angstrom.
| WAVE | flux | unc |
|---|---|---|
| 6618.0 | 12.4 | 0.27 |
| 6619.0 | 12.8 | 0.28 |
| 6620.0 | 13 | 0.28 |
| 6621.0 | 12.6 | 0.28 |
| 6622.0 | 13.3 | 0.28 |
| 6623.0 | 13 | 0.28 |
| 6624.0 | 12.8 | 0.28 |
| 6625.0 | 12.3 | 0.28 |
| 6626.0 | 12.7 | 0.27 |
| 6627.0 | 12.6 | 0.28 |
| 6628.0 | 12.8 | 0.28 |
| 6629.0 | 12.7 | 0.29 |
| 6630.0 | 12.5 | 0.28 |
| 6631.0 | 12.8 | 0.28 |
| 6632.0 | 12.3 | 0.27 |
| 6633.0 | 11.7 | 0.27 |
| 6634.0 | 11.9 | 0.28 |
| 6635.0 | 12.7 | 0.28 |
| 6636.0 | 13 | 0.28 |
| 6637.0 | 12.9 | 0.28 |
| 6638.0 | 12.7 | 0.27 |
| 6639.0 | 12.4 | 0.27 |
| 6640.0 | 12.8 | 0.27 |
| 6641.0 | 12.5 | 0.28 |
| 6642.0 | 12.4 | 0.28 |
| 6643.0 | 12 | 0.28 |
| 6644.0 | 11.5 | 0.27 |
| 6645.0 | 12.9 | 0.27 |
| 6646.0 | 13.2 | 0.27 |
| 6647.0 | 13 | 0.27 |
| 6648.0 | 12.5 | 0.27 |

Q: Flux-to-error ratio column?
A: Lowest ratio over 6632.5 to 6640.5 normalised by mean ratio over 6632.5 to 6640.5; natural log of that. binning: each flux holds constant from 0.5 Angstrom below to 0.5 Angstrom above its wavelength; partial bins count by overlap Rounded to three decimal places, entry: -0.068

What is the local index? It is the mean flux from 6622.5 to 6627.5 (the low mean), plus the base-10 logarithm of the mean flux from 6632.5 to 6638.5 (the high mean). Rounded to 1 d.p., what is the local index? 13.8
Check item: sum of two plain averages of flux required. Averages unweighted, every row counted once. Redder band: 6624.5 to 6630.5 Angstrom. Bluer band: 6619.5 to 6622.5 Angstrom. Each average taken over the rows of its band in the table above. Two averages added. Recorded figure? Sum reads 25.6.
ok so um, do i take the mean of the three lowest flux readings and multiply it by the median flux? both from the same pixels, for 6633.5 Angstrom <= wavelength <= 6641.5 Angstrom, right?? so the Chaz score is 156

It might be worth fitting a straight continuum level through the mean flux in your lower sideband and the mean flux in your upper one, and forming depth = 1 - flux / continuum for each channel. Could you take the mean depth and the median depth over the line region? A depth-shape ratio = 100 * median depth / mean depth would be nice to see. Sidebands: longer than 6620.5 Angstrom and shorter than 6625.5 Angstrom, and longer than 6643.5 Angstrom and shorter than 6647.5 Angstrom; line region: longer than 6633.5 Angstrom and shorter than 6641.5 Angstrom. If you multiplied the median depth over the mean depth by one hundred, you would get 11.0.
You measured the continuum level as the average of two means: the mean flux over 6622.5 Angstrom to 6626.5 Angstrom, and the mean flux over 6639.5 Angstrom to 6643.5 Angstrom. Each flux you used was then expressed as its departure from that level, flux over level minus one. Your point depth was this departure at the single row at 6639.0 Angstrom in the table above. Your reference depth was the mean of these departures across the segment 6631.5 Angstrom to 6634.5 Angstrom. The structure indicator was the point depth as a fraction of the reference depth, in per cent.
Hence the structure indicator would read 27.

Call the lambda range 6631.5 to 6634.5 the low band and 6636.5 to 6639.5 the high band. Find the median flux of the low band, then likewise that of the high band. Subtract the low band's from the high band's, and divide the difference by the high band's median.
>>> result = 0.063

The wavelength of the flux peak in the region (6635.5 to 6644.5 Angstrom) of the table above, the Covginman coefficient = 6636.0 Angstrom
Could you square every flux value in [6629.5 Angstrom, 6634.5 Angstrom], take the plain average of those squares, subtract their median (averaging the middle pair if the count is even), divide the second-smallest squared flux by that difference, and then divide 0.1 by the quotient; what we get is -0.0009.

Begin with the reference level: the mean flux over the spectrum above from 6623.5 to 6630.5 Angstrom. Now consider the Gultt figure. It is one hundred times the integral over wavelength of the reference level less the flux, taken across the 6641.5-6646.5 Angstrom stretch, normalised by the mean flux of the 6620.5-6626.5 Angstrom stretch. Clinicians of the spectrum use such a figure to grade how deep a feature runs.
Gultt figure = 9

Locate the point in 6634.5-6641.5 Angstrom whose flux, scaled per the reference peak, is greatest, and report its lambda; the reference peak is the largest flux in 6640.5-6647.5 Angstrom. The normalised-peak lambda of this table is 6636.0 Angstrom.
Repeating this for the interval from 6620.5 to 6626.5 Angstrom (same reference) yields 6622.0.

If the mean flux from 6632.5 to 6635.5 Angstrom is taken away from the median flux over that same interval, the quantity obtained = -0.20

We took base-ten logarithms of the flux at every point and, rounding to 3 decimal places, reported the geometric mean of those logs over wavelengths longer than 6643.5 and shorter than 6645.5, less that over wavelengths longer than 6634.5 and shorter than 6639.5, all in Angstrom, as -0.020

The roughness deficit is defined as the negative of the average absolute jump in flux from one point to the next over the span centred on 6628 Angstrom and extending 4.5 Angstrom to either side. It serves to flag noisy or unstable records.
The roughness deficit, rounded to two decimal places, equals -0.29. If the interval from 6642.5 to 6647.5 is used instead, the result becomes -0.60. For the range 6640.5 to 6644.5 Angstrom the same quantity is -0.33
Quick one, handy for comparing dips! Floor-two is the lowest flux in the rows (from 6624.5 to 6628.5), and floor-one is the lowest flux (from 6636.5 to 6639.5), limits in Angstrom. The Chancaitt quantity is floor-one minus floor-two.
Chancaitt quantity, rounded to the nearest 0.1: 0.1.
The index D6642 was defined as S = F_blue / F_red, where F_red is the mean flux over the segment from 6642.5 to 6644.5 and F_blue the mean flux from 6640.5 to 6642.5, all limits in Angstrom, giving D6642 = 1.060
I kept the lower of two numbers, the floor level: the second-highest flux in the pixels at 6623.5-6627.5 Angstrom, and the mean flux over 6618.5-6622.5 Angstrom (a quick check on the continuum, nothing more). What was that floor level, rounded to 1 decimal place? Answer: 12.7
